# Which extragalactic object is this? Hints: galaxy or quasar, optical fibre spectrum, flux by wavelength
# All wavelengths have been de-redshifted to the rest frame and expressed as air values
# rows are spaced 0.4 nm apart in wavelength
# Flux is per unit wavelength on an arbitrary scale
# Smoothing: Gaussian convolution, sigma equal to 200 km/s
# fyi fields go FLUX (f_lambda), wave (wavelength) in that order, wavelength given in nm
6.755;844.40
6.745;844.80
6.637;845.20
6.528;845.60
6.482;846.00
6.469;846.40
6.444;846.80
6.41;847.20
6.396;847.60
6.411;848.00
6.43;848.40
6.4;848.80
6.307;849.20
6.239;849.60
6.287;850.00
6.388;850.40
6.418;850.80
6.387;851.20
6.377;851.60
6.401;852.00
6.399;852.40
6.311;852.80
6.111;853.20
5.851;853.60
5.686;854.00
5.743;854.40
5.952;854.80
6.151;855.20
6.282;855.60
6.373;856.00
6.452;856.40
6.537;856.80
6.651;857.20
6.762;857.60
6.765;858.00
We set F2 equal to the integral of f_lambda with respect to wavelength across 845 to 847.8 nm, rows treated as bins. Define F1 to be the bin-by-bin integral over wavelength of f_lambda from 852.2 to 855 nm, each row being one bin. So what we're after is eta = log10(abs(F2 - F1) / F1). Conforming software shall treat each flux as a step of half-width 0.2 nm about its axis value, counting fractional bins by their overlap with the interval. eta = -1.1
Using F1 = 16.8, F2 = 18.1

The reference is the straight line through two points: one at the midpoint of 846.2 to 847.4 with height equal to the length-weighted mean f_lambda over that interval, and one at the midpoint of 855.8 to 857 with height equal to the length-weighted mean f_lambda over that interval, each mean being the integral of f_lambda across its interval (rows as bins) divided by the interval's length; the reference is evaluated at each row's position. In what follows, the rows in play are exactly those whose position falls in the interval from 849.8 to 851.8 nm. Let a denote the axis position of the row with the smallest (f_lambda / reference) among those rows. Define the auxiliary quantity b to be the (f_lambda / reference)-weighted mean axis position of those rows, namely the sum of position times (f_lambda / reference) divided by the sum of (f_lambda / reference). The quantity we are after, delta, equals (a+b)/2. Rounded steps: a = 850.00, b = 850.80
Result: 850.40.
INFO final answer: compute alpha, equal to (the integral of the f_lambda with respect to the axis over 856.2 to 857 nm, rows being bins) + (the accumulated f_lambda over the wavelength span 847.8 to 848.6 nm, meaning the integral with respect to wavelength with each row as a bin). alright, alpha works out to 10.3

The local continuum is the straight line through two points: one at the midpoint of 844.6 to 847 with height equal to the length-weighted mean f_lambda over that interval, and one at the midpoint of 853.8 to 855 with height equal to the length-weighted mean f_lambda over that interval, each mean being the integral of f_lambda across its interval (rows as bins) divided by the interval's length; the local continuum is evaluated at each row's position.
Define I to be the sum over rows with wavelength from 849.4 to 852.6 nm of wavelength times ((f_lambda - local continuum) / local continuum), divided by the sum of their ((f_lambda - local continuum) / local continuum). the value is 851.43 nm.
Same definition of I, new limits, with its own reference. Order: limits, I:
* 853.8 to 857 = 856.19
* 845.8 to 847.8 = 846.37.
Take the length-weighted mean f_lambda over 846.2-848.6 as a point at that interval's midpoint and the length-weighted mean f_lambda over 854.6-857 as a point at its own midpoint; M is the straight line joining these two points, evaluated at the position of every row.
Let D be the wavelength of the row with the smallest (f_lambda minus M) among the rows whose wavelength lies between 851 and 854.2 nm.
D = 854.00 nm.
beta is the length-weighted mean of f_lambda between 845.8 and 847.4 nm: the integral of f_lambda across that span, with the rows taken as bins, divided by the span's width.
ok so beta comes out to 6.45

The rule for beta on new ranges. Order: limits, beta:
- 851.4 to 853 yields 6.37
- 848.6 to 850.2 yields 6.31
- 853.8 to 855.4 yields 5.88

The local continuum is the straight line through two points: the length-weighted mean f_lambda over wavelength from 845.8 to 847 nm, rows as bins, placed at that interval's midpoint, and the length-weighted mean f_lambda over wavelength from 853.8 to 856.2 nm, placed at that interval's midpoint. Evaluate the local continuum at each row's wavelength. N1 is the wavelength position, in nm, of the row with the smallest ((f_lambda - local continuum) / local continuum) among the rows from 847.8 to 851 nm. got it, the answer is 849.60 nm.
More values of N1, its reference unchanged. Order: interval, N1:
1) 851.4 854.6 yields 854.00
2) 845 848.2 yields 847.20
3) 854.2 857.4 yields 854.40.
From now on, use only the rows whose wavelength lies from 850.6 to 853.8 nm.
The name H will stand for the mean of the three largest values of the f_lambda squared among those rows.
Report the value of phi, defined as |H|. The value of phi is 41.0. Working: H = 41.04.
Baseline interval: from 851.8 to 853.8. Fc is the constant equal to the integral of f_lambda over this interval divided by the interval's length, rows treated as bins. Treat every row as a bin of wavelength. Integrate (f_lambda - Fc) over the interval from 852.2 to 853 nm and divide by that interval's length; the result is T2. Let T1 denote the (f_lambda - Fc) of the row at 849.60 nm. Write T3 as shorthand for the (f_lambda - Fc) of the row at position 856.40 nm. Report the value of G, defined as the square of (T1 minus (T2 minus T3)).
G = 0.01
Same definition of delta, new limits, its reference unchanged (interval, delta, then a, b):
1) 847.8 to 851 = 849.50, 849.60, 849.40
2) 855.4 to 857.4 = 856.01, 855.60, 856.41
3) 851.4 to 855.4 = 853.68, 854.00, 853.36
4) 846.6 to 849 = 847.70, 847.60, 847.80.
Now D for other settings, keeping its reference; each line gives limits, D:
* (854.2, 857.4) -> 854.40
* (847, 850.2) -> 849.60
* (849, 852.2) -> 849.60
